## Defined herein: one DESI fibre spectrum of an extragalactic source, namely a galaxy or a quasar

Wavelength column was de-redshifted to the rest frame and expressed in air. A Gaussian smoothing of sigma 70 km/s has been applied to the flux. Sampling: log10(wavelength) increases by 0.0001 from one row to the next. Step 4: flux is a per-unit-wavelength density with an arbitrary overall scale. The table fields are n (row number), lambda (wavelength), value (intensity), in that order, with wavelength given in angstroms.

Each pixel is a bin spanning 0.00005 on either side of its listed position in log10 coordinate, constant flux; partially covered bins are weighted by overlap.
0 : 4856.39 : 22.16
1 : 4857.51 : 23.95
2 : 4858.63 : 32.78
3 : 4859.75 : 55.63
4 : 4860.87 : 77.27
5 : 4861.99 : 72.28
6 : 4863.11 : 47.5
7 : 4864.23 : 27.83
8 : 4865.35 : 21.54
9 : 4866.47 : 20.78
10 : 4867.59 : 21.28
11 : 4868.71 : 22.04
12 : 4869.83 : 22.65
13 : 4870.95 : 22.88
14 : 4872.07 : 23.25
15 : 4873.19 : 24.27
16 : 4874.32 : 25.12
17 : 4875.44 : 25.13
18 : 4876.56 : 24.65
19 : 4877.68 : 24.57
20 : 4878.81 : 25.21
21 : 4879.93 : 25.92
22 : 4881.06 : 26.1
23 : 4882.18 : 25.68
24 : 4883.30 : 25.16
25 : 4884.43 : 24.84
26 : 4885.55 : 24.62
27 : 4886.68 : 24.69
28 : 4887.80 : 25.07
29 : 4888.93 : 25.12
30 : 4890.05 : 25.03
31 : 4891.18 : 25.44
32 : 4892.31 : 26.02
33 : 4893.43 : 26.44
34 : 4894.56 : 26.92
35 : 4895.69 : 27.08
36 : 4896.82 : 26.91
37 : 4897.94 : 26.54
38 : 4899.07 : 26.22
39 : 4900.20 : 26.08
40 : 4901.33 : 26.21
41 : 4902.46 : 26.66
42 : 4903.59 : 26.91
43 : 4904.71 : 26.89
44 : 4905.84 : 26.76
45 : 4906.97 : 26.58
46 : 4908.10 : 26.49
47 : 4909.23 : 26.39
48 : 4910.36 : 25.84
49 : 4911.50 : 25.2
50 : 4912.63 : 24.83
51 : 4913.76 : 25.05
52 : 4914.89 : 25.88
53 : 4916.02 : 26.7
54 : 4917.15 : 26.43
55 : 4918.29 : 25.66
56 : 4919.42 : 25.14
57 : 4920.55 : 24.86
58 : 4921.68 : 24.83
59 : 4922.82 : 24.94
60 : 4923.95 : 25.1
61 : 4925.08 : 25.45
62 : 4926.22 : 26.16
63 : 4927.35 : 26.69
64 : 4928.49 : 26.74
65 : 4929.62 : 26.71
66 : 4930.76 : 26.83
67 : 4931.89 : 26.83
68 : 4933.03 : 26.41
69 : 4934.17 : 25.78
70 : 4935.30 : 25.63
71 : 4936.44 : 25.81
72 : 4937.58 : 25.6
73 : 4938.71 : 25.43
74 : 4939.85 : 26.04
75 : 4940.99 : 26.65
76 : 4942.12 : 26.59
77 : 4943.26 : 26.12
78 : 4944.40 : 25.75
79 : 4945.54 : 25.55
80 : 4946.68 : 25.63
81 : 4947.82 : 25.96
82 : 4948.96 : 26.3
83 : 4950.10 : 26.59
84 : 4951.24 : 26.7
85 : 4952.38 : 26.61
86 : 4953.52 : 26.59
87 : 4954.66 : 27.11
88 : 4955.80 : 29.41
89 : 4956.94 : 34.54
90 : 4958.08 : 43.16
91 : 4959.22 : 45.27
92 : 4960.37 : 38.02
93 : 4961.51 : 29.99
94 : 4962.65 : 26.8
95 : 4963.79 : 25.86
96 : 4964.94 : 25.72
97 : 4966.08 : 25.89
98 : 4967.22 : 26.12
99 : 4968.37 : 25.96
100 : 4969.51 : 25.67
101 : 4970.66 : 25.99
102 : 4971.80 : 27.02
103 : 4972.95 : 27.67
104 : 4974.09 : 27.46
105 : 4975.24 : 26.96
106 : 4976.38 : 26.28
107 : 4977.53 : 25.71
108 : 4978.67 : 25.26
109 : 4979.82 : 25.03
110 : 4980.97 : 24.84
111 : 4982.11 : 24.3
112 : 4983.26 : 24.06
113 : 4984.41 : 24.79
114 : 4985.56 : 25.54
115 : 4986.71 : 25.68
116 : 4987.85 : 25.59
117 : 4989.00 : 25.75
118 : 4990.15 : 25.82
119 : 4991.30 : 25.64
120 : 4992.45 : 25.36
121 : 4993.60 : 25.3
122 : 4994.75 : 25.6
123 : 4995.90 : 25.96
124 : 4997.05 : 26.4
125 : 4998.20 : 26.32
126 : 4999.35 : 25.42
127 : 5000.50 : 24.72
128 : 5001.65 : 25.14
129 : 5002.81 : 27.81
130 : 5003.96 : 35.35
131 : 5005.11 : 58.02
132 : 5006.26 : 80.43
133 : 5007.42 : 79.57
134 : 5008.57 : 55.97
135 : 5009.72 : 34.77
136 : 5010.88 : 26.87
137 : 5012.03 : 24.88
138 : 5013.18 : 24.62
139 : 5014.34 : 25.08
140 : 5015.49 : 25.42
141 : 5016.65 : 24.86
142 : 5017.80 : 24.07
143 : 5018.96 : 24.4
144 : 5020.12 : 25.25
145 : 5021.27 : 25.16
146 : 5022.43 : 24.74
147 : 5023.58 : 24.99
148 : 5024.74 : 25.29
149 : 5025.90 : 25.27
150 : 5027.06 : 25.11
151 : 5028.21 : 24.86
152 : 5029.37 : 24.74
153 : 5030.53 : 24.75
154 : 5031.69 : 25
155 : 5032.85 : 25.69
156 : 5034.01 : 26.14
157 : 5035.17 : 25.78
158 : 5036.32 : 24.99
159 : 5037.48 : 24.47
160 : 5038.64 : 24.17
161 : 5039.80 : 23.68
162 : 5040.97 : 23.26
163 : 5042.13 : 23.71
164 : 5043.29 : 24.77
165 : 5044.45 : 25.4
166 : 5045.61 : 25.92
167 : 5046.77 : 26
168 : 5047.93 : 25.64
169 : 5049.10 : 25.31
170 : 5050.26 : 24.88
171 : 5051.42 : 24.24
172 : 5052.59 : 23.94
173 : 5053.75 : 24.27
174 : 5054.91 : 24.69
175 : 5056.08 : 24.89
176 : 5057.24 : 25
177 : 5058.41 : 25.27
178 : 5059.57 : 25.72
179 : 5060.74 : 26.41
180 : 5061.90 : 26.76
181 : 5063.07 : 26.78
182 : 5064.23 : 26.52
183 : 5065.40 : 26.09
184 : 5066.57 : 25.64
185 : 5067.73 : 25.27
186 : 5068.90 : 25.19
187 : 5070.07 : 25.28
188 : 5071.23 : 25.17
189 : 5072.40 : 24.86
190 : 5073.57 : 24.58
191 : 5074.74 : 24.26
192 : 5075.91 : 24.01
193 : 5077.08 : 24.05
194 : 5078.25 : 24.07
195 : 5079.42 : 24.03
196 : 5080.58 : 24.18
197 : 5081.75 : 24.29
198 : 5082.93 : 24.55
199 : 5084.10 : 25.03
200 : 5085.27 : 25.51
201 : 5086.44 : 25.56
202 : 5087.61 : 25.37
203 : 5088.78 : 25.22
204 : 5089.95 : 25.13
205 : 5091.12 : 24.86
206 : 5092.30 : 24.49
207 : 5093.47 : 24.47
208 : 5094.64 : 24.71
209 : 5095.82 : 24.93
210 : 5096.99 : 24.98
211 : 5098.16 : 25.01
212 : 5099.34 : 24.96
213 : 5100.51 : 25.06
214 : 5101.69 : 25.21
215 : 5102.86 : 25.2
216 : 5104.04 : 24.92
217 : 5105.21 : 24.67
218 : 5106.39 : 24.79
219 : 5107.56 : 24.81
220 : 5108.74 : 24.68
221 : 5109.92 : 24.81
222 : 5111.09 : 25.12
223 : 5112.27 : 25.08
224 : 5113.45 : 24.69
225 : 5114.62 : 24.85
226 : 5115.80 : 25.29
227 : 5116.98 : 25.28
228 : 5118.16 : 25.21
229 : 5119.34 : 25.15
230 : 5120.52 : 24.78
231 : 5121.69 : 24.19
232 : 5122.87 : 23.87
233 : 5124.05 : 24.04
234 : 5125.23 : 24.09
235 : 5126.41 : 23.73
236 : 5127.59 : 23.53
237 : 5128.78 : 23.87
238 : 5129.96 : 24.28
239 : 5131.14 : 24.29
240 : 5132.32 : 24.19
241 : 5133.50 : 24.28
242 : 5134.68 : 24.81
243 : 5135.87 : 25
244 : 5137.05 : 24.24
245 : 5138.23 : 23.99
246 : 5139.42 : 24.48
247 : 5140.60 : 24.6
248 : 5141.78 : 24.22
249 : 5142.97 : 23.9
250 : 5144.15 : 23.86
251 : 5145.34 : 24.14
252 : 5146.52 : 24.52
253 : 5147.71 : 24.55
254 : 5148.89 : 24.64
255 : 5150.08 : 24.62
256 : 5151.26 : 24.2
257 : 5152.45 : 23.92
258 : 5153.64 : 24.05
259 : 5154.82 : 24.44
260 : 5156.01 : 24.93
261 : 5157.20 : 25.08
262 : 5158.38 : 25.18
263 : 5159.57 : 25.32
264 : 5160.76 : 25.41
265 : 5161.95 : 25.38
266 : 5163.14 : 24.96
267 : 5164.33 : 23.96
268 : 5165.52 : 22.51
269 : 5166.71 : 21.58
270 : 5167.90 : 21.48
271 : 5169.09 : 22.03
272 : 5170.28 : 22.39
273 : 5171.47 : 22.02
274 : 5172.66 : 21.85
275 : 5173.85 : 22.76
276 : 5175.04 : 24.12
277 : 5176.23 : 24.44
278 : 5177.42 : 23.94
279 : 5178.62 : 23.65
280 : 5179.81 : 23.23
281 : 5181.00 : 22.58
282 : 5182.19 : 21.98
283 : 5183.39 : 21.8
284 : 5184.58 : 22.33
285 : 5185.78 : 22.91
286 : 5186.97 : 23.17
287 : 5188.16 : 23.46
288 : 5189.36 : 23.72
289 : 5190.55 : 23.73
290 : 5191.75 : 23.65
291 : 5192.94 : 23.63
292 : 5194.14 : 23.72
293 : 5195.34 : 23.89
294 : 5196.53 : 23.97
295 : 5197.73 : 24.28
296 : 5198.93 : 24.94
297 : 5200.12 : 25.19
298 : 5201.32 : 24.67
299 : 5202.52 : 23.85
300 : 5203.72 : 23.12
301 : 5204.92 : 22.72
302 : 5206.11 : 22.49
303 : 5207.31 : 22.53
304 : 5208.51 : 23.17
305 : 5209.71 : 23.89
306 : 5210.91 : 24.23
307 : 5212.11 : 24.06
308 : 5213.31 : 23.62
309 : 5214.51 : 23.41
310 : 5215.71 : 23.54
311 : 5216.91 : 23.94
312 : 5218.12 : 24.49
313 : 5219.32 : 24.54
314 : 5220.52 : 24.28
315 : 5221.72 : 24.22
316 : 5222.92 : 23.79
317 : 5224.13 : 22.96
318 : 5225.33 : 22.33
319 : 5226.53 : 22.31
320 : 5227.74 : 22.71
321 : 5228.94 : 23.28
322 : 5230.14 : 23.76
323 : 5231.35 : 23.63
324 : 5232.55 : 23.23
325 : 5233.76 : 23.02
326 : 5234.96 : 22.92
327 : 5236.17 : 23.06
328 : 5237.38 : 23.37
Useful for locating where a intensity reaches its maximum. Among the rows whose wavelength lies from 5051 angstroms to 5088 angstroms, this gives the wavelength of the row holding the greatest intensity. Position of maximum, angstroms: 5063.07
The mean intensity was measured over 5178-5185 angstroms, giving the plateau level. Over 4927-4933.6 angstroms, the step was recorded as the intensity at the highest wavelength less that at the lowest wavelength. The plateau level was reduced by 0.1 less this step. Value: 22.2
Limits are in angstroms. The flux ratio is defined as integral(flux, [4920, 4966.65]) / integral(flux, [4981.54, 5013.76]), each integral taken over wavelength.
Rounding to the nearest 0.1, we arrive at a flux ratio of 1.2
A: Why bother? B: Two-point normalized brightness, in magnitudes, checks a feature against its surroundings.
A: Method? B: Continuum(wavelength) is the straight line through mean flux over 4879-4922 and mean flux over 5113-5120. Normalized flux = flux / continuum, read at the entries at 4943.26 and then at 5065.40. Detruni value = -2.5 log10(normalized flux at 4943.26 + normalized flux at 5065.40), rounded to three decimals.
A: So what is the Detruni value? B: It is -0.778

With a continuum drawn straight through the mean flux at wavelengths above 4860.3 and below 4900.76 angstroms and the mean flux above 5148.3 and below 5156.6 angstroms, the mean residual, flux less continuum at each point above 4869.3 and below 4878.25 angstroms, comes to -4.3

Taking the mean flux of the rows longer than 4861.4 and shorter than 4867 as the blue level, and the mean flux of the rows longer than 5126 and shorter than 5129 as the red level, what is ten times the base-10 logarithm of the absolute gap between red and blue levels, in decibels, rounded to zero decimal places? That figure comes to 12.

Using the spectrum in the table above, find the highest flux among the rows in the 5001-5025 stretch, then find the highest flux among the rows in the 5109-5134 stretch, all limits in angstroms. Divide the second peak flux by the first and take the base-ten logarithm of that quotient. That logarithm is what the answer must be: -0.502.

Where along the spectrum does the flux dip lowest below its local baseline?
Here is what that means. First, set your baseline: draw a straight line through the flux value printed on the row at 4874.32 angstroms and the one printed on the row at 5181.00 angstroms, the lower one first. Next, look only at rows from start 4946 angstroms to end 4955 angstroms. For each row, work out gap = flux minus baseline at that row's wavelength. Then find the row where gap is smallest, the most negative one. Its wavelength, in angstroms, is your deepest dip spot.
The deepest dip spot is 4946.68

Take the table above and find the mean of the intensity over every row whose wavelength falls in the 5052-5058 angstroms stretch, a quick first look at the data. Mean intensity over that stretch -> 24.6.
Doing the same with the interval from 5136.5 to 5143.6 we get 24.2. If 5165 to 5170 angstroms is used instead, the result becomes 21.9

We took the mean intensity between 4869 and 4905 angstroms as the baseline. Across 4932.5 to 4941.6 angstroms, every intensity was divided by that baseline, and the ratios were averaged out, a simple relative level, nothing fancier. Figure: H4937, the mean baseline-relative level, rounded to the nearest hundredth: 1.02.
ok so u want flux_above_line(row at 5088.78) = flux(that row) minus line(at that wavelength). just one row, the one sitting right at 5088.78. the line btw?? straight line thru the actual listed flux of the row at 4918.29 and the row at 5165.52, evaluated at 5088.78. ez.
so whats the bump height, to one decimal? 1.7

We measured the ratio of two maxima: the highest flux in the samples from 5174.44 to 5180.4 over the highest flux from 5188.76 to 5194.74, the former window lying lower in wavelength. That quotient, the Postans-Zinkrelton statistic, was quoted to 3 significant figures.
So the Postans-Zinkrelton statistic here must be 1.03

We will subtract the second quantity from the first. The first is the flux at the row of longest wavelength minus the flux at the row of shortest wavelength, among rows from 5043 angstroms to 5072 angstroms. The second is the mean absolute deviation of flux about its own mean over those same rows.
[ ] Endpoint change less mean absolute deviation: 0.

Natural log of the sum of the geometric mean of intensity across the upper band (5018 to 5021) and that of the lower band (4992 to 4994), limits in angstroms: 3.92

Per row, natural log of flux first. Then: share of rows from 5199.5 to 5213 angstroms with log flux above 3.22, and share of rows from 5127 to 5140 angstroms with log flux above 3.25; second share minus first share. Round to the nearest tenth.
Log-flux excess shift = -0.1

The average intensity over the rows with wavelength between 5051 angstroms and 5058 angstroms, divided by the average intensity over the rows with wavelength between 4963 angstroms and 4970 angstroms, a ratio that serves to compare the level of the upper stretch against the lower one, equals 0.95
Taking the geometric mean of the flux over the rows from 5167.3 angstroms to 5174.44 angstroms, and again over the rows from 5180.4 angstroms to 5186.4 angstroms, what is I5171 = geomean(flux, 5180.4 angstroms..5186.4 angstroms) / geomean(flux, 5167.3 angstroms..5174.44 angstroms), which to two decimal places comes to 1.01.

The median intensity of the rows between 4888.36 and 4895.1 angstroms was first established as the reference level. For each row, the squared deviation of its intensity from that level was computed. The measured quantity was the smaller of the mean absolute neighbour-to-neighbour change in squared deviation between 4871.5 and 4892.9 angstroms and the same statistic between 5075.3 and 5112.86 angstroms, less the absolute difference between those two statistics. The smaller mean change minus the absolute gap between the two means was -0.1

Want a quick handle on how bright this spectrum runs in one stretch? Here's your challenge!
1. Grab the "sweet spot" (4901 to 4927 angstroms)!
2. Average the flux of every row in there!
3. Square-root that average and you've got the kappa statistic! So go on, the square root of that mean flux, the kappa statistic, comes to 5.09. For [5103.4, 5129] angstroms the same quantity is 4.96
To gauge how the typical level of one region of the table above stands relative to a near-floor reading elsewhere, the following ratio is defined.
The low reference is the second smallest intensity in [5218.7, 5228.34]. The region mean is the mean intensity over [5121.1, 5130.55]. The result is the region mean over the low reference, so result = 1.07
